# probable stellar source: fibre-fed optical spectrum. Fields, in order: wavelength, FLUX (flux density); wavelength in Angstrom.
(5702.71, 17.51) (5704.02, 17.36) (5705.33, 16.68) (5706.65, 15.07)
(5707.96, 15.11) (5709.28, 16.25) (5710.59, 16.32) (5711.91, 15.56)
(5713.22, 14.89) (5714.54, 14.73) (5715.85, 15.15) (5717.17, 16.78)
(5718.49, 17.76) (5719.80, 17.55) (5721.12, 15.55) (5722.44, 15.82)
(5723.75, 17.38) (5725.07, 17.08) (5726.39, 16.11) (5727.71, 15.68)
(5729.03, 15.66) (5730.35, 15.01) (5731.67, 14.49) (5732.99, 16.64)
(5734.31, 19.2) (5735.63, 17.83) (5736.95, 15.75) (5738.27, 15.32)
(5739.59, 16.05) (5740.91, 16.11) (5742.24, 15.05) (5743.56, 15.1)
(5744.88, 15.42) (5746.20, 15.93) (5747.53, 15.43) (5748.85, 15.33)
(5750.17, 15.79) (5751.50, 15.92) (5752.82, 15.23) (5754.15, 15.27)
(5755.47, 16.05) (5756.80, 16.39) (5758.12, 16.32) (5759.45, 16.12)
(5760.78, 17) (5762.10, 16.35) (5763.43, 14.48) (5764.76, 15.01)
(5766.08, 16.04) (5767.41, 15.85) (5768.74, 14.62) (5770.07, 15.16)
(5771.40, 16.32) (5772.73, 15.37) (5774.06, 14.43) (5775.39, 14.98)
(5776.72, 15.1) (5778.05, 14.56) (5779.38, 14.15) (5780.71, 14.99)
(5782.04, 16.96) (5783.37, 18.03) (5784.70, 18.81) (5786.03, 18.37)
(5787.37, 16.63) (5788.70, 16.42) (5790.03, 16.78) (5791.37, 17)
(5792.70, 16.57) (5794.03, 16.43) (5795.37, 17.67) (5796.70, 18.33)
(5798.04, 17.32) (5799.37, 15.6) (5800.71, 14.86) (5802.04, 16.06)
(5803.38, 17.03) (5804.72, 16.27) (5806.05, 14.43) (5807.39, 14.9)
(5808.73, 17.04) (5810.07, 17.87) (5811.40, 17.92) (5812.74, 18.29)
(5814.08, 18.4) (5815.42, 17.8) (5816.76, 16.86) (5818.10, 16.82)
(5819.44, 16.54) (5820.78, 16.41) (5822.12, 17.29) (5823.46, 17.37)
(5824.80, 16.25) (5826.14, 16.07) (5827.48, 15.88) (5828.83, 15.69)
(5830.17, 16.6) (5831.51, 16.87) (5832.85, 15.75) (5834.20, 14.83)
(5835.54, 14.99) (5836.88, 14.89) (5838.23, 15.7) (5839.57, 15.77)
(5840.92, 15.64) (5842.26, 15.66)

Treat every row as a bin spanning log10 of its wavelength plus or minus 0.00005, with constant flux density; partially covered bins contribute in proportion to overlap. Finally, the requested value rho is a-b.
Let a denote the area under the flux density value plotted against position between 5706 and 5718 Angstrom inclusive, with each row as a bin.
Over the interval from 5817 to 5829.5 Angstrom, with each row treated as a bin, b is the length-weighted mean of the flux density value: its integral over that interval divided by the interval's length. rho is 170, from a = 187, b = 16.49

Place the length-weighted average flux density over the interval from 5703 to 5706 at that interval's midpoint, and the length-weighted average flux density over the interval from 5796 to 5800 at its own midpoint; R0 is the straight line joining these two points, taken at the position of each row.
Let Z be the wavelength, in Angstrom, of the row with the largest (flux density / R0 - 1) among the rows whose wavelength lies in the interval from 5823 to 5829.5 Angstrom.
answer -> 5823.46 Angstrom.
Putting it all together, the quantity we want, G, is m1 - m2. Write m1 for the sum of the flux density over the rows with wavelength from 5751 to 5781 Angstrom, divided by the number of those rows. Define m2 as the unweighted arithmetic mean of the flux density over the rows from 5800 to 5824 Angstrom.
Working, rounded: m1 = 15.5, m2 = 16.8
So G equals -1.3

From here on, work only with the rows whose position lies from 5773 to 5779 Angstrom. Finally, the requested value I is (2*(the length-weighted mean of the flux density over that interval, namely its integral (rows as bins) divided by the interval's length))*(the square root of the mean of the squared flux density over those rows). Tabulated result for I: 437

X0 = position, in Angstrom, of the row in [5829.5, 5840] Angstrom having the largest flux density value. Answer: 5831.51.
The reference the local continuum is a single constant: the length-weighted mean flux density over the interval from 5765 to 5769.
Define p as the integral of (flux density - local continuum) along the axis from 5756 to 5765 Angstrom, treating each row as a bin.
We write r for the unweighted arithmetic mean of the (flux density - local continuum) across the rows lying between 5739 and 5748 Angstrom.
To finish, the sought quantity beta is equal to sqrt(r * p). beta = 0.3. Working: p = 4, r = 0.0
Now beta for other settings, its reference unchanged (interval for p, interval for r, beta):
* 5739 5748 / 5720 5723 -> 0.2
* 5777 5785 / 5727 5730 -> 0.7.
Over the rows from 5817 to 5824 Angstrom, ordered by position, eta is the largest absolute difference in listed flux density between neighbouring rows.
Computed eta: 0.88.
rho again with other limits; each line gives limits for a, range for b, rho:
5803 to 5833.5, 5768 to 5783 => 494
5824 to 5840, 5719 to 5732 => 237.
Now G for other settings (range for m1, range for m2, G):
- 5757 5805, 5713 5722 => 0.1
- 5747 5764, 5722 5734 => -0.2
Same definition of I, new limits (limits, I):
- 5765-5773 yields 484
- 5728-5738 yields 536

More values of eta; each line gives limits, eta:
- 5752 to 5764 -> 1.87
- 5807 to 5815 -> 2.14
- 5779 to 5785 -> 1.97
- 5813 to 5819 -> 0.94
